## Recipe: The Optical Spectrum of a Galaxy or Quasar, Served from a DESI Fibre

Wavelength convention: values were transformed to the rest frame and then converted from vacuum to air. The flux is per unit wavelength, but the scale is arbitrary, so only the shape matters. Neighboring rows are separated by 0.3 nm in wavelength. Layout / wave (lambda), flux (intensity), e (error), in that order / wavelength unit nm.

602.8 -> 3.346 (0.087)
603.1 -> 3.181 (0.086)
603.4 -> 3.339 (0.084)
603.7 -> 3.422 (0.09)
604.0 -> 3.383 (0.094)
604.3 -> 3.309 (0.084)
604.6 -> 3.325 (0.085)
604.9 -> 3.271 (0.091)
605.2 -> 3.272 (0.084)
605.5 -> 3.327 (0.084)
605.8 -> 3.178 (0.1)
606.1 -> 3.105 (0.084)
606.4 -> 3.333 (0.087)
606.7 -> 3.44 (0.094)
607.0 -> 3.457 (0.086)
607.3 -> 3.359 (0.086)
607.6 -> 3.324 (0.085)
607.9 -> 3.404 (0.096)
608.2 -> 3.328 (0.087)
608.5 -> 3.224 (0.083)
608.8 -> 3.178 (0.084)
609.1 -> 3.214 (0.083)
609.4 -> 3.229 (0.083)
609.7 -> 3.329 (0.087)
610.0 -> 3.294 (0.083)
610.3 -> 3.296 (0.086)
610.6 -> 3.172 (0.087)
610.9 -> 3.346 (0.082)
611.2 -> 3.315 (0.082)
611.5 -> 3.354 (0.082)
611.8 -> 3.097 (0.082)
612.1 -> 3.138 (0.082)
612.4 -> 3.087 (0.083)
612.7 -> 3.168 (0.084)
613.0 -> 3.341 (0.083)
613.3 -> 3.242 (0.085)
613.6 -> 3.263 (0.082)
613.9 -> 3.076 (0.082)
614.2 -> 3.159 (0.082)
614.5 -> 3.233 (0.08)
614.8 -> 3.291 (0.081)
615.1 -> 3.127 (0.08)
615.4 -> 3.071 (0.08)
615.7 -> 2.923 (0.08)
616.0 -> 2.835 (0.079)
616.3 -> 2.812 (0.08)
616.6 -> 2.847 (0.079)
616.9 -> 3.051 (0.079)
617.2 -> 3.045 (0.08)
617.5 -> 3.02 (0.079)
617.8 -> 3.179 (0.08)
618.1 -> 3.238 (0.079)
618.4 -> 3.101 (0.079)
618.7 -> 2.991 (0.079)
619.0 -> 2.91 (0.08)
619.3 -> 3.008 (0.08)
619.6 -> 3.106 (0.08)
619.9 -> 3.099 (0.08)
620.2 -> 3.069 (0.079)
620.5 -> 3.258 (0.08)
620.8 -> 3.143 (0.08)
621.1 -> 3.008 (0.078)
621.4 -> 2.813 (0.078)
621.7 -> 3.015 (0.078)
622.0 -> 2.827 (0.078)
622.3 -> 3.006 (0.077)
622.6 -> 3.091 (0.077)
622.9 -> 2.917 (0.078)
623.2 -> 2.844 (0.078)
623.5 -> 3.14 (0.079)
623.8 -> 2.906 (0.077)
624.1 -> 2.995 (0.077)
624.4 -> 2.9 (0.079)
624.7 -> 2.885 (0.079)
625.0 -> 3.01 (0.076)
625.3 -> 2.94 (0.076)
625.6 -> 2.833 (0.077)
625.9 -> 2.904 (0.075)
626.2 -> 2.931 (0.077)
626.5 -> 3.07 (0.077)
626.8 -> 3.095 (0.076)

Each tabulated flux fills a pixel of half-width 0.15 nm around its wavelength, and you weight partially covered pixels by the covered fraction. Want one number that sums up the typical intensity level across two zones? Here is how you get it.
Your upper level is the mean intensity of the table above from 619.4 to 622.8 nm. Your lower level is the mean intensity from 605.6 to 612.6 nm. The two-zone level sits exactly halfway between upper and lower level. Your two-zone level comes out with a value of 3.15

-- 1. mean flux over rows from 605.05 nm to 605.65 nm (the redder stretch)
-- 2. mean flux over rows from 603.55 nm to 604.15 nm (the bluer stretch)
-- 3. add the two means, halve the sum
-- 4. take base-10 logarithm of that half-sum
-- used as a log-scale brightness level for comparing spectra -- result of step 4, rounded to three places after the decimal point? 0.525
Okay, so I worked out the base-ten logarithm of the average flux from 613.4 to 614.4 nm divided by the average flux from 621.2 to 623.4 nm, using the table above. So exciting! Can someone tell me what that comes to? 0.034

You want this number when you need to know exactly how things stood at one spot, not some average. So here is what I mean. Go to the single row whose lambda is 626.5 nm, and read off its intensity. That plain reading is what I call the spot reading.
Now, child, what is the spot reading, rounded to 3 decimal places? 3.070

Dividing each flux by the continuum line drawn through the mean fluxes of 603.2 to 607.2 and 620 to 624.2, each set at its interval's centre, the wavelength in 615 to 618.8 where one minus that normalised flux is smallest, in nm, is 618.1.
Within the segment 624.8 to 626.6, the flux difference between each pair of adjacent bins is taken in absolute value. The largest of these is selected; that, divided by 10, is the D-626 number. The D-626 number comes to 0.014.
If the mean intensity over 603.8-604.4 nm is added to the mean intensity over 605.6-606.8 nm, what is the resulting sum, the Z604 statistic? 6.61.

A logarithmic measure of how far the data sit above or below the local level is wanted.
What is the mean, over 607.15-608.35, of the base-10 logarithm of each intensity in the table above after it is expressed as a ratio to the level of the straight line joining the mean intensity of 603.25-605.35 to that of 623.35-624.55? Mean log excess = 0.011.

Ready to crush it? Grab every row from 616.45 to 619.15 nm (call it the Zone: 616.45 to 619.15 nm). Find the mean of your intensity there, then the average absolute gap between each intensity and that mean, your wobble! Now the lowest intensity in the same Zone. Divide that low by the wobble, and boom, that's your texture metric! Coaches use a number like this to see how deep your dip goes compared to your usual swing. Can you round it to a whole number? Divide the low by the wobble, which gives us 32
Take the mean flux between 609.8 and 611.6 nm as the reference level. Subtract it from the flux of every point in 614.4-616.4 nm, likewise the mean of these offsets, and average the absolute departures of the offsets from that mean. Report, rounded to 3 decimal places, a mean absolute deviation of 0.159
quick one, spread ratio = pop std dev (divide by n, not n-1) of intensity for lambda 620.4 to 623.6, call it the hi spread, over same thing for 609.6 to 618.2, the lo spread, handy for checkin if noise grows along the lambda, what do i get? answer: 0.9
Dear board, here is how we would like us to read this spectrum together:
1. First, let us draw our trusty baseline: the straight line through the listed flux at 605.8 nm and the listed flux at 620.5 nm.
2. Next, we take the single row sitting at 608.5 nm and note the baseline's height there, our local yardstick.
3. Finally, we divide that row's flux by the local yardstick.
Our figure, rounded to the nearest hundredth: 1.01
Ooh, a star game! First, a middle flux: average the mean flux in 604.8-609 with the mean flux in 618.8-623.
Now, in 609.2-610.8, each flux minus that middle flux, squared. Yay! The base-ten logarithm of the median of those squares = -1.7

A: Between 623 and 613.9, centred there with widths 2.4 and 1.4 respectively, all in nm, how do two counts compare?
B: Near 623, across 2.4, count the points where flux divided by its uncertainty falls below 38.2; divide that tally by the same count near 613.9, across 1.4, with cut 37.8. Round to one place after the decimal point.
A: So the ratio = 4.0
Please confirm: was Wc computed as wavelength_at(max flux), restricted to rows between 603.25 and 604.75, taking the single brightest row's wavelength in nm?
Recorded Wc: 603.7 nm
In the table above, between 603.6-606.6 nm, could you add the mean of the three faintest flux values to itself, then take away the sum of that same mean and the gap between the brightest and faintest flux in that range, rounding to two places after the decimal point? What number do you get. 2.87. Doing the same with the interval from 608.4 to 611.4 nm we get 3.01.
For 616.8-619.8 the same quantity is 2.64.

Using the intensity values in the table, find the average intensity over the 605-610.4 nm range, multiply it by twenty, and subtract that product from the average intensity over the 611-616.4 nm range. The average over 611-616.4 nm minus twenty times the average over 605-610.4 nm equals -62.7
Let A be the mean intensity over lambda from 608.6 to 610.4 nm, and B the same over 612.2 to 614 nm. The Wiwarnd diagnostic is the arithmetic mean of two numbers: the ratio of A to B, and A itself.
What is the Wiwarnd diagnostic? 2.14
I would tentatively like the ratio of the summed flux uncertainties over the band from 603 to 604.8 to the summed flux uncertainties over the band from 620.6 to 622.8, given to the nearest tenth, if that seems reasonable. 1.0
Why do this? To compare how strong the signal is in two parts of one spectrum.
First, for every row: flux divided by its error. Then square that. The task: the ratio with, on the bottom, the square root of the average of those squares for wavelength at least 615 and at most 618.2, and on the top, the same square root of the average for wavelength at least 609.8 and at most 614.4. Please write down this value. 1.02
